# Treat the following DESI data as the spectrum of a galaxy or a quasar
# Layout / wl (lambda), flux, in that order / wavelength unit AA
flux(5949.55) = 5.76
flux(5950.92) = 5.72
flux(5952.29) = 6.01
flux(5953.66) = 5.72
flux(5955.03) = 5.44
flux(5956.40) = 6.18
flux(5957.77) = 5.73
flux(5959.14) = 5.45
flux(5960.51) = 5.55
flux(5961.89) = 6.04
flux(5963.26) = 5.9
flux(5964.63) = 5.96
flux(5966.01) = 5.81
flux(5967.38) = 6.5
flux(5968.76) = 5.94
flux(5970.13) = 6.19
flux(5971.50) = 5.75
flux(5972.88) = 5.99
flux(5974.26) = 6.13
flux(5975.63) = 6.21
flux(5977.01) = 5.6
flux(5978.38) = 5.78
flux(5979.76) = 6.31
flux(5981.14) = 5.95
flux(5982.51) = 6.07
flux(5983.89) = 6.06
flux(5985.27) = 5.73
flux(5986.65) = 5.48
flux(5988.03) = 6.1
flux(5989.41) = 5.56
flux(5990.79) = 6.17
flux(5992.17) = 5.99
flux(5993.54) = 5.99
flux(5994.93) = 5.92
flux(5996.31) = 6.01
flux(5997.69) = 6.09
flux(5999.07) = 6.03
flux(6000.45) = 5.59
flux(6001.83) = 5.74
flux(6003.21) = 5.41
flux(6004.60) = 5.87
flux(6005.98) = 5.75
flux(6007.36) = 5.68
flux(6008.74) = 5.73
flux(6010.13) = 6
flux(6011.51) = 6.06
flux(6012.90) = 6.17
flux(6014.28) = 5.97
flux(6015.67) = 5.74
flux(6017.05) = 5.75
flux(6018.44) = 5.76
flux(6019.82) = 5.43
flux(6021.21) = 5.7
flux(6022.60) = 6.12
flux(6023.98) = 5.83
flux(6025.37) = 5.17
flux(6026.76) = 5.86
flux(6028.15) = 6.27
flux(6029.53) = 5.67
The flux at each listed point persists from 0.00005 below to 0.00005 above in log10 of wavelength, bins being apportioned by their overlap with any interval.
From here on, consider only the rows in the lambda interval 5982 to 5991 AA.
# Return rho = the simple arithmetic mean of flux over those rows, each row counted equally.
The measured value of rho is 5.88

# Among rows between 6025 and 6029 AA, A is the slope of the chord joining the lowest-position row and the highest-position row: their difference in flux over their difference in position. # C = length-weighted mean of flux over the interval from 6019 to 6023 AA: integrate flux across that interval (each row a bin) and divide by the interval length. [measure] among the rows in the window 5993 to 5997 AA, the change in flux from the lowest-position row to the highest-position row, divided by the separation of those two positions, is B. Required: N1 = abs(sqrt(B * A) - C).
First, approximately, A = 0.4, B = 0.01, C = 5.72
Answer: 5.67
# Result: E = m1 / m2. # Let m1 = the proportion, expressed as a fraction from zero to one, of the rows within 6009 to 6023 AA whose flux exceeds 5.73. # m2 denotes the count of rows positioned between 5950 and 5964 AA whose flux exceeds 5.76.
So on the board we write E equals 0.200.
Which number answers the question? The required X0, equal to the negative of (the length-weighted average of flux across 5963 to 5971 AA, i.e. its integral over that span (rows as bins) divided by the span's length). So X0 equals -6.05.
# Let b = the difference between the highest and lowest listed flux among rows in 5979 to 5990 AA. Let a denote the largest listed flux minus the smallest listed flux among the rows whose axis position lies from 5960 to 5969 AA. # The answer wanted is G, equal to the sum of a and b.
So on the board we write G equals 1.78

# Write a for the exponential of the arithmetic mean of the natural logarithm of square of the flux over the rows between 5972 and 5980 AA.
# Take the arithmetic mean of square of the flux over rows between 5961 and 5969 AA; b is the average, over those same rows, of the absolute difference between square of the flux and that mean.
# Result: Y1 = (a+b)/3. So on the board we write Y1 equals 12.7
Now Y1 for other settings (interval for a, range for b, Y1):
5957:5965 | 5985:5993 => 12.1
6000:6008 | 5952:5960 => 11.6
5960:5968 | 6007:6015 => 12.4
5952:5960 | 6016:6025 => 11.6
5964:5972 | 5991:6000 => 12.2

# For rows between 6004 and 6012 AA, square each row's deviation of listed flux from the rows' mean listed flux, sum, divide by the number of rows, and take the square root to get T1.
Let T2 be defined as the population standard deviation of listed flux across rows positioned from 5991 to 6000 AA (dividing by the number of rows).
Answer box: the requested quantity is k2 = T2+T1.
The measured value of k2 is 0.192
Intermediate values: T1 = 0.14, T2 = 0.051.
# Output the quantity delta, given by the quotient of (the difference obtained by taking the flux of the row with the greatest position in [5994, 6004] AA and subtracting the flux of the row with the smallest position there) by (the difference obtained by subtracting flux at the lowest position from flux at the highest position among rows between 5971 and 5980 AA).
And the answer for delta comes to -0.9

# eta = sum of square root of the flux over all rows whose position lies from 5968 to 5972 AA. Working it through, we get 7.32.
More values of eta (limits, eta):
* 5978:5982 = 7.36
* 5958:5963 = 7.15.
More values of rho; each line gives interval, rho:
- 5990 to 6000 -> 6.03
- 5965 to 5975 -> 6.04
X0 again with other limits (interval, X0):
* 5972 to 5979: -5.94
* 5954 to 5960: -5.70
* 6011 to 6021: -5.83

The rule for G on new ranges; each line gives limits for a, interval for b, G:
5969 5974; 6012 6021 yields 1.18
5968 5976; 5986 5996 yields 1.15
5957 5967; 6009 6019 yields 1.02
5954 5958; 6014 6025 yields 1.43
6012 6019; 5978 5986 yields 1.01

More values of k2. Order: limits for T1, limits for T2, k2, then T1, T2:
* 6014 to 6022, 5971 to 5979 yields 0.375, 0.16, 0.217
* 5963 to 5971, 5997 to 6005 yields 0.470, 0.23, 0.238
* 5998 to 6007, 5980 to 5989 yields 0.421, 0.20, 0.224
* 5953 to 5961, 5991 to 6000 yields 0.303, 0.25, 0.051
